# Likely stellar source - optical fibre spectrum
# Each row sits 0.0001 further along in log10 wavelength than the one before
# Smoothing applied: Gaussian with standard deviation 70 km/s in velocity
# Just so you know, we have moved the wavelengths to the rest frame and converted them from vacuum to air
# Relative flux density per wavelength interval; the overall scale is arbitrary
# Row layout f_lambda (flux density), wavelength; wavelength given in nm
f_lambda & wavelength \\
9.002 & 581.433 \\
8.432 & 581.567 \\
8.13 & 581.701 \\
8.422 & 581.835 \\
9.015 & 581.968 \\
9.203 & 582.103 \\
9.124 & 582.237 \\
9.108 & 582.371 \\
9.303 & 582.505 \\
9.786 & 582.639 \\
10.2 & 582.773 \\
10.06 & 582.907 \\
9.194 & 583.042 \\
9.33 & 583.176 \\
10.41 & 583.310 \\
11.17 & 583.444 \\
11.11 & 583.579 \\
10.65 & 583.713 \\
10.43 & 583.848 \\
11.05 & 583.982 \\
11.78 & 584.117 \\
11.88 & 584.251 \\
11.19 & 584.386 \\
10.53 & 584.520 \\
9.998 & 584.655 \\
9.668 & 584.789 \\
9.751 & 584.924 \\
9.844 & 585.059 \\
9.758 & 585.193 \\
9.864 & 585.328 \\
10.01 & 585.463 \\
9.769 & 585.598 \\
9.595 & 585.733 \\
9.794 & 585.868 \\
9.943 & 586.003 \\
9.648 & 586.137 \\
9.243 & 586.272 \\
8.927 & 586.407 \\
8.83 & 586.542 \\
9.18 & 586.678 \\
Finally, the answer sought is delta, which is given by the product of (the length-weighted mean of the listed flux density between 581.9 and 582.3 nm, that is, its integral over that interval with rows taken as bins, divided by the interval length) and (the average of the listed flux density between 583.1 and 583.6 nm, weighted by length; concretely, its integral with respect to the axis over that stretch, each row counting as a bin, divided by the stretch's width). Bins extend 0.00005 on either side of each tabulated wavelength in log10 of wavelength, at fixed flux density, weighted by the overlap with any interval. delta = 95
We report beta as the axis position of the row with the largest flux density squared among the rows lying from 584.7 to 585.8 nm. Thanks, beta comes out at 585.463 nm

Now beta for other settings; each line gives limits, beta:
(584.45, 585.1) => 584.520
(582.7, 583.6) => 583.444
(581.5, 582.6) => 582.505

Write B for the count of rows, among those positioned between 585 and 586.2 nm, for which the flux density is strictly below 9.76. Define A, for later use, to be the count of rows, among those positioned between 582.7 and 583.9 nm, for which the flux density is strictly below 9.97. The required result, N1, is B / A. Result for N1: 1.5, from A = 2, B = 3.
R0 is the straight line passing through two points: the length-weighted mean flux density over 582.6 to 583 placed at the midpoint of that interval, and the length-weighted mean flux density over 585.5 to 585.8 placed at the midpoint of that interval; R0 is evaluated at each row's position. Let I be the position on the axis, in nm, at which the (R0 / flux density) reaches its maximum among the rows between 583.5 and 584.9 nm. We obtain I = 584.789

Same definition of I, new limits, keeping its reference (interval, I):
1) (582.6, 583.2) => 583.042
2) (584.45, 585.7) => 584.789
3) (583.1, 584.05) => 583.176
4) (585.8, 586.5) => 586.407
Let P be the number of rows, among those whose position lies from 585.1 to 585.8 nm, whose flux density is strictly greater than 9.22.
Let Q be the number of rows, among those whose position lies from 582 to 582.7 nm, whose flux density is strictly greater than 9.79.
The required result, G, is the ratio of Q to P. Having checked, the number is 0.0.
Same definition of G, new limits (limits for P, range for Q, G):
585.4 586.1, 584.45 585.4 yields 0.8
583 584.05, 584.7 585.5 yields 0.4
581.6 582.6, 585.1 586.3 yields 4.0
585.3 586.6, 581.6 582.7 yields 0.0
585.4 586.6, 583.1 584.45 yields 1.3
